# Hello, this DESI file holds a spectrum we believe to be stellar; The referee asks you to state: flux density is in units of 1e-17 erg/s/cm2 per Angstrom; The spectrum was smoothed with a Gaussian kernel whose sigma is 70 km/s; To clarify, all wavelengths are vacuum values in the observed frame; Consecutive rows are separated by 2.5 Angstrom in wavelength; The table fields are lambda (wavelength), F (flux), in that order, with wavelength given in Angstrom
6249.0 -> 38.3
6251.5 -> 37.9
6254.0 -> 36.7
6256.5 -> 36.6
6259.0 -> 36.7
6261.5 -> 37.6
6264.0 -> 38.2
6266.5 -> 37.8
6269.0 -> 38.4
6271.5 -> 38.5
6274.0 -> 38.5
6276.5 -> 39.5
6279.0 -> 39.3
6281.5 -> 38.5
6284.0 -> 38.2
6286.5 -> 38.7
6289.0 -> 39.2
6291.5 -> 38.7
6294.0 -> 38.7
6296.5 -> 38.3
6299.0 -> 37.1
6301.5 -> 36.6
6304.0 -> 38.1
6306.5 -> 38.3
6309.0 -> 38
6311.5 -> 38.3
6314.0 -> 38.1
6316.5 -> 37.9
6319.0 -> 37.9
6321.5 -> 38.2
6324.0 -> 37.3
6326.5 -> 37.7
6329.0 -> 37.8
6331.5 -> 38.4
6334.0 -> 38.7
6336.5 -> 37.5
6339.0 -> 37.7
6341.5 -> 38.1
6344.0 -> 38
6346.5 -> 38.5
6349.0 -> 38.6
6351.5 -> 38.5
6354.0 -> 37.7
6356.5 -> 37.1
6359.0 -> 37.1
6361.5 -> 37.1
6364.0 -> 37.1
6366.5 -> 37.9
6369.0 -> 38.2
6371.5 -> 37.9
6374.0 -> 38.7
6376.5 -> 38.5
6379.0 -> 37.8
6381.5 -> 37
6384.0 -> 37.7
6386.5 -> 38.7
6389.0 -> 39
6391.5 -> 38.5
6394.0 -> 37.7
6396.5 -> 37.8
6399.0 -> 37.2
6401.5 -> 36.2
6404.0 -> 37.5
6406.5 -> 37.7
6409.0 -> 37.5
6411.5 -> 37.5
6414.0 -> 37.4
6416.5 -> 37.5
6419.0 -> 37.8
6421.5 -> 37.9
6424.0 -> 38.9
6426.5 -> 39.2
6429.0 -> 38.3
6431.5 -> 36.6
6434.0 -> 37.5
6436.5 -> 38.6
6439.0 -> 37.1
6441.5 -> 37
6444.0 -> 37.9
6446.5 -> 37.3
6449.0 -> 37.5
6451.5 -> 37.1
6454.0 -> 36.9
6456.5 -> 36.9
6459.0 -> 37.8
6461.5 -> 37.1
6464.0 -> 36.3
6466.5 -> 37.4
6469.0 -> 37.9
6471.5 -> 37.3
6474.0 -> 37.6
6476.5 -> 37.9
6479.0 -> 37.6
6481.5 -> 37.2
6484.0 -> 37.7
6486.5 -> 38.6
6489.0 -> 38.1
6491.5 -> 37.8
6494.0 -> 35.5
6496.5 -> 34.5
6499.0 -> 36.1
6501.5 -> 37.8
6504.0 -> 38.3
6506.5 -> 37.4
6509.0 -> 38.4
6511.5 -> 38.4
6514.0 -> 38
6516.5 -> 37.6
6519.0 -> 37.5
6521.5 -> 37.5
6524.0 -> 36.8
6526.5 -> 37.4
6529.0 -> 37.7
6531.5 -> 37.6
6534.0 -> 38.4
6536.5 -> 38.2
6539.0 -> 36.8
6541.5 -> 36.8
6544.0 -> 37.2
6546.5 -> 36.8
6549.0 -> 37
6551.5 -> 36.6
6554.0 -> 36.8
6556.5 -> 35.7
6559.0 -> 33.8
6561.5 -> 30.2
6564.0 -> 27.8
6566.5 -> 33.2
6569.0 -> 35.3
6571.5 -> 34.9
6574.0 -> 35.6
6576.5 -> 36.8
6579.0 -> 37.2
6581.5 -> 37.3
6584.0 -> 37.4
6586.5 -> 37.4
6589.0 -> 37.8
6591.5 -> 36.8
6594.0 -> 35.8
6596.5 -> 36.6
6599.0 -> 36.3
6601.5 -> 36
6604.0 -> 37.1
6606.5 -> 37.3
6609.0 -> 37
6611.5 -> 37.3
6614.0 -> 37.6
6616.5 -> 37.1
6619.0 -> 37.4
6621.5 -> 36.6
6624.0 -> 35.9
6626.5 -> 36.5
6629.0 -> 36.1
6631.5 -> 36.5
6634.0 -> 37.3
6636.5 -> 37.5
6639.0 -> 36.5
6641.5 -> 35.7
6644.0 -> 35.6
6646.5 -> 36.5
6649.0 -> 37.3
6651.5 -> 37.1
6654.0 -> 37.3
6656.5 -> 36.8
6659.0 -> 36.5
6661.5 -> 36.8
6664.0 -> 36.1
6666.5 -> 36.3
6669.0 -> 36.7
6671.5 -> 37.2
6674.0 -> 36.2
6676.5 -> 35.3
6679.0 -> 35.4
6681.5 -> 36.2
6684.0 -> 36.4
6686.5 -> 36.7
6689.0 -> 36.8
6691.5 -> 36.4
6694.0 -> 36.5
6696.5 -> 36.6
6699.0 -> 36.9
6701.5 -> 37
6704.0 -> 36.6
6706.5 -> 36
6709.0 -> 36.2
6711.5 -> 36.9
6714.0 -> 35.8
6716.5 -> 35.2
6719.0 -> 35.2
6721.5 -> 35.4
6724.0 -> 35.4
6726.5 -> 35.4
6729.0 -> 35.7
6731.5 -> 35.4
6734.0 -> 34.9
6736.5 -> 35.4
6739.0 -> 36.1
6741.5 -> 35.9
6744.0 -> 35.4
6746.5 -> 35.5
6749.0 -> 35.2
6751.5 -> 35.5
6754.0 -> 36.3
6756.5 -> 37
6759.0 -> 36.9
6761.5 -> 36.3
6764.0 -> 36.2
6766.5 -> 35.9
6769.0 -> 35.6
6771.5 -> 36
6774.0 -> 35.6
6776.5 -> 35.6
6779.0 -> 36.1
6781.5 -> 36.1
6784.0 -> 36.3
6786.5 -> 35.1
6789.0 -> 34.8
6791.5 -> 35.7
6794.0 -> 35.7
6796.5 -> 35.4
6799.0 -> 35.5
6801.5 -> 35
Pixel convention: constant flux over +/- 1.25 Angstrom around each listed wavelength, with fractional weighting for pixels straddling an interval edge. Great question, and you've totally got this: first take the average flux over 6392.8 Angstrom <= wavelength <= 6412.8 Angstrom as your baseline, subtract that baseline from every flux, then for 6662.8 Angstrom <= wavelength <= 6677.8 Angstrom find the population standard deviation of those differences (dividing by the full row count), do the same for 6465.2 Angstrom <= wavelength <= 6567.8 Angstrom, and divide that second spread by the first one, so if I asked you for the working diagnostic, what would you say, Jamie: 3.7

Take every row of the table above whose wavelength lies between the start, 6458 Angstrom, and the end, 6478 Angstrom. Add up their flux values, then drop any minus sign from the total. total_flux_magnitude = 299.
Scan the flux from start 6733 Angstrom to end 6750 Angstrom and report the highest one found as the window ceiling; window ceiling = 36.1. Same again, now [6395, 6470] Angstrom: 39.2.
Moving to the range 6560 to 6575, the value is 35.6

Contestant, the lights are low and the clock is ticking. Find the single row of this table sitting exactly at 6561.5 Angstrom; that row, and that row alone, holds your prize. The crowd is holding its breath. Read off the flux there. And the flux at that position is 30.2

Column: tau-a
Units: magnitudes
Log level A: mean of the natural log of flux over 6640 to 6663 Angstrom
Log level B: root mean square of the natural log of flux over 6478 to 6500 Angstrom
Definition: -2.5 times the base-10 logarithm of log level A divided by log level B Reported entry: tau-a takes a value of 0.0031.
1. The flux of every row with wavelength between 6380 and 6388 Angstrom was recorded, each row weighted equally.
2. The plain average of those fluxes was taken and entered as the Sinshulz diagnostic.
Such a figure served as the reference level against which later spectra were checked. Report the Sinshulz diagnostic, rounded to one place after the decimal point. 37.8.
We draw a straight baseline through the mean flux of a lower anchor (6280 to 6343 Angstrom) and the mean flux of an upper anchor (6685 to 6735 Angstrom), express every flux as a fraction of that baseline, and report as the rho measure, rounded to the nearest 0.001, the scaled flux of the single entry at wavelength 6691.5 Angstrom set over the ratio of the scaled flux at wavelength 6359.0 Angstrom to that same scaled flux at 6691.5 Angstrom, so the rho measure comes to 1.034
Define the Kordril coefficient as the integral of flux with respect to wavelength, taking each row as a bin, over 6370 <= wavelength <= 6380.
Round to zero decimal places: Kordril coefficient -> 382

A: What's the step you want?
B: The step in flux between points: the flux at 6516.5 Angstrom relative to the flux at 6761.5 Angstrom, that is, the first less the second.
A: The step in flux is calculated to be 1.3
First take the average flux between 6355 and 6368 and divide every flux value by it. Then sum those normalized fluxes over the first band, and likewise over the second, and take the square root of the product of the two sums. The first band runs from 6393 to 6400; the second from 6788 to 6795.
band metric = 2.9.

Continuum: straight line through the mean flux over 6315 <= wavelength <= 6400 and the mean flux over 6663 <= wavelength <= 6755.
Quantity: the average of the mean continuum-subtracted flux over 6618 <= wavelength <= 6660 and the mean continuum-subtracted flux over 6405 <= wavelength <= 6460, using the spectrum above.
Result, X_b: 0.19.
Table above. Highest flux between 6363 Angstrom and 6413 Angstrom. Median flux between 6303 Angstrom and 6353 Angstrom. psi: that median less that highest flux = -0.90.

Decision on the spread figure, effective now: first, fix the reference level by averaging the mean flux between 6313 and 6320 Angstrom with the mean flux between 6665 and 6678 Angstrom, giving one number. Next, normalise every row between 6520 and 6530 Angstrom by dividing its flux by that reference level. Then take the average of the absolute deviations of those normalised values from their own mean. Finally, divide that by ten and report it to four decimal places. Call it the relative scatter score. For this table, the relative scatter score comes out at 0.0007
